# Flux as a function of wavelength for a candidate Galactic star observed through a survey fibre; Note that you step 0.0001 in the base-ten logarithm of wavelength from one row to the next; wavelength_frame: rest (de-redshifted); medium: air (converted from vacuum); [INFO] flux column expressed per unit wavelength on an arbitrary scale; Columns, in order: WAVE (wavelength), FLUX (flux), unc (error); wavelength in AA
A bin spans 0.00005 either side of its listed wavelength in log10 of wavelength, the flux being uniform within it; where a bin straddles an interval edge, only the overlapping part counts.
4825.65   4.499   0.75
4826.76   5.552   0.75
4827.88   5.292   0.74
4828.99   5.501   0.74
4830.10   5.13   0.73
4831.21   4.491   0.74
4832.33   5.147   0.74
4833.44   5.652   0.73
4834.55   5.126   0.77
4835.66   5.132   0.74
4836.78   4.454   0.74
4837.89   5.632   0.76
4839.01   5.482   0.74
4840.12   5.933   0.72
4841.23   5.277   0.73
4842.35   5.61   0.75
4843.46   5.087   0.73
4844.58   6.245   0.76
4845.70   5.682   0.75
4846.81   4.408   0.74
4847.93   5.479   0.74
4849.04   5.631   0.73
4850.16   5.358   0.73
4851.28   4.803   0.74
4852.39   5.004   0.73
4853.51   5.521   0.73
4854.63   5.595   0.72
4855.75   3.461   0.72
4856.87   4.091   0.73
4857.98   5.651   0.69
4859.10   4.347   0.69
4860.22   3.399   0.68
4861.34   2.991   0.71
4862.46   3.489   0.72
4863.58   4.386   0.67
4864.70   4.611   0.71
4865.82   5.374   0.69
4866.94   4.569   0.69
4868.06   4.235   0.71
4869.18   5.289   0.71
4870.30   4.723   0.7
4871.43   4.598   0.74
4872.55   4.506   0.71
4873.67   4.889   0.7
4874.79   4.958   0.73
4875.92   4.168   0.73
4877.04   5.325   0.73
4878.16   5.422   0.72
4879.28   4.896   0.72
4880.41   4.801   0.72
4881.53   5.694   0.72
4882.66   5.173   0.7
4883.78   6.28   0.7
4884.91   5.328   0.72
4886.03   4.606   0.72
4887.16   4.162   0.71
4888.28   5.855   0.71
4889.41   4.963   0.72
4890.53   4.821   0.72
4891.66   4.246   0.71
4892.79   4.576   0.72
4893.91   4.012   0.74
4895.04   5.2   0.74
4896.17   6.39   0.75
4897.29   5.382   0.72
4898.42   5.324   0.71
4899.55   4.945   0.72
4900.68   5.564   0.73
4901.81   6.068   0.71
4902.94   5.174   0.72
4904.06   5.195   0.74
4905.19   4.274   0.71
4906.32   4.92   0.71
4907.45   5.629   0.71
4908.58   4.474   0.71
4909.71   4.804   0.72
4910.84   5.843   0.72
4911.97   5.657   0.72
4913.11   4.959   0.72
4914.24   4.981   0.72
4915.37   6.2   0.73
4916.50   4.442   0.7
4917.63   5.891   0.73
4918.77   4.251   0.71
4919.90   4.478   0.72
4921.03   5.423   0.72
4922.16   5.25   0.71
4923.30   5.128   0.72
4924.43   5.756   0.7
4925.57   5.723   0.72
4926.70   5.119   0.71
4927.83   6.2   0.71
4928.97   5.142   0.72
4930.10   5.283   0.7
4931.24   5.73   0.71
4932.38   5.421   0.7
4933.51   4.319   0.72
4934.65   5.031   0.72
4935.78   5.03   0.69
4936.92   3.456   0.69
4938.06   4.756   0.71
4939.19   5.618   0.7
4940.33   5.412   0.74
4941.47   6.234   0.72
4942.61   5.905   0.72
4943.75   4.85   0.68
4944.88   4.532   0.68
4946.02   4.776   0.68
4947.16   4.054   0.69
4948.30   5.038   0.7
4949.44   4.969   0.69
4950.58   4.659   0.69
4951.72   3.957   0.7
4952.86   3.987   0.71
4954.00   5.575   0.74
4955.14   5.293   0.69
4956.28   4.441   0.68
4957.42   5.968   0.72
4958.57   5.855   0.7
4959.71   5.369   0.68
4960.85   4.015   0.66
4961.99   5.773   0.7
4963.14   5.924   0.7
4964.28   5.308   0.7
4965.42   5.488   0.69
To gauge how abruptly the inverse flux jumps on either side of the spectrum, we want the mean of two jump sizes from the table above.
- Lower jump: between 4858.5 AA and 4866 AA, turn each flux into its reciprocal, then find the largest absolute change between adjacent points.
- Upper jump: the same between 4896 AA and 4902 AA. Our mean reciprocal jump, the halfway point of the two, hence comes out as 0.047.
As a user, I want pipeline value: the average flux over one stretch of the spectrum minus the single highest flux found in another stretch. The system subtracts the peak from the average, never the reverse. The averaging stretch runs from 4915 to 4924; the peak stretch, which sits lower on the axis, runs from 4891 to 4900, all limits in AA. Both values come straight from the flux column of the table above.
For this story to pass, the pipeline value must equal -1.3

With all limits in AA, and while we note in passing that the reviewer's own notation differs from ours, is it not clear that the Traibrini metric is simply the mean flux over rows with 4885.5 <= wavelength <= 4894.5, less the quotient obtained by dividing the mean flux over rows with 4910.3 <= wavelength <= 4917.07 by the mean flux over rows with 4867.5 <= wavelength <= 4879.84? 3.55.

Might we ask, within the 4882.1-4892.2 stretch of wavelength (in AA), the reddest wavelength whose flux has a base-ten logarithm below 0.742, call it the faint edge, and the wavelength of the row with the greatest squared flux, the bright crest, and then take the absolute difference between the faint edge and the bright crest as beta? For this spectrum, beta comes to 7.9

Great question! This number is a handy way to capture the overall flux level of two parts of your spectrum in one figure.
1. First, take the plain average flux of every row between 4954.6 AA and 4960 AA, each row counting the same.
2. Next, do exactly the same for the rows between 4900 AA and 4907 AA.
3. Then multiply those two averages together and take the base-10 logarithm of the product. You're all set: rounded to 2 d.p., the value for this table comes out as 1.45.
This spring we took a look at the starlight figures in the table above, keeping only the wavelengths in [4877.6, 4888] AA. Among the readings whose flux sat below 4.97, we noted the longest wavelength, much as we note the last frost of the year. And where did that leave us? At 4887.16 AA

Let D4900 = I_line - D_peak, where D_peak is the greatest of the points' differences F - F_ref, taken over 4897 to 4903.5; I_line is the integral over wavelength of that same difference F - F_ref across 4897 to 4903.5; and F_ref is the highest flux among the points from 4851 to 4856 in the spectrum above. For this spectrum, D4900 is -1.7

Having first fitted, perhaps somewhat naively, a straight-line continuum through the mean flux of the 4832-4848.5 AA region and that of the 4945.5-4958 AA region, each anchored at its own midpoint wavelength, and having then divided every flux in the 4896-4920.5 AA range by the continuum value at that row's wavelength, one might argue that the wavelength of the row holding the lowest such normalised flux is 4905.19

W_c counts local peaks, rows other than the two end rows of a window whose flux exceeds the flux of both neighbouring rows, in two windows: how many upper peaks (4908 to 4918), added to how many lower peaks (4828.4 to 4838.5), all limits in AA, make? 4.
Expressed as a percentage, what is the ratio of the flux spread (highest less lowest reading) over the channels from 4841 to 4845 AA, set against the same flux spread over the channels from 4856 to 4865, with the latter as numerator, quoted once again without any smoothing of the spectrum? 230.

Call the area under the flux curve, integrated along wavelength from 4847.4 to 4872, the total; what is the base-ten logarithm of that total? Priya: 2.06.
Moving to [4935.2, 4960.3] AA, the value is 2.10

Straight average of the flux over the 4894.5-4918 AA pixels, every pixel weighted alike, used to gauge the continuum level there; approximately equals 5.30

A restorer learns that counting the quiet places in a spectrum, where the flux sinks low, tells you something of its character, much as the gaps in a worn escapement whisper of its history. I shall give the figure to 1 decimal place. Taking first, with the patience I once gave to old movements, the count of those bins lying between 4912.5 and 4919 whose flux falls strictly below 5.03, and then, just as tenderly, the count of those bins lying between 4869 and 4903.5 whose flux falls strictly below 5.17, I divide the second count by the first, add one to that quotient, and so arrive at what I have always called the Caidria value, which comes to 5.0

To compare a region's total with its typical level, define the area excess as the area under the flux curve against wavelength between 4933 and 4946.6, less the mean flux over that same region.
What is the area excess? 63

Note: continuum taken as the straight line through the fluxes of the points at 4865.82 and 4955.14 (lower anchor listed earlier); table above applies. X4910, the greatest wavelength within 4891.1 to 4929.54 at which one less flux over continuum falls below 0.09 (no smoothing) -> 4928.97 AA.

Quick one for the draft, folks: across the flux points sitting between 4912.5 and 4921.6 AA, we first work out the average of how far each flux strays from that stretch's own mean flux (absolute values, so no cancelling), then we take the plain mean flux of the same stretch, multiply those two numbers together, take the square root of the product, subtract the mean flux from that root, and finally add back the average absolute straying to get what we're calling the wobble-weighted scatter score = -2.8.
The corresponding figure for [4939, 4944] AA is -3.8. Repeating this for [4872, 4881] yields -3.4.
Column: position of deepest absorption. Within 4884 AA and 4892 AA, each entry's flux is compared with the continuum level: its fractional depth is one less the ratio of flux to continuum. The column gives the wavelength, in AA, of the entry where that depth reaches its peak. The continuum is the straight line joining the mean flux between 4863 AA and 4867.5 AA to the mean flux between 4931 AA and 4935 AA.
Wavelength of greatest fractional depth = 4887.16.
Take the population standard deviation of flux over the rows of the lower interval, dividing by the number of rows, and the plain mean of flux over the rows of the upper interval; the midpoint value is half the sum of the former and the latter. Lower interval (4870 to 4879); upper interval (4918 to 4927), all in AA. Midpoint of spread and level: 2.77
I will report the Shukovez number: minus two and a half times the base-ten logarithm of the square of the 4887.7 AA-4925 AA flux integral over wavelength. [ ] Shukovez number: -11.4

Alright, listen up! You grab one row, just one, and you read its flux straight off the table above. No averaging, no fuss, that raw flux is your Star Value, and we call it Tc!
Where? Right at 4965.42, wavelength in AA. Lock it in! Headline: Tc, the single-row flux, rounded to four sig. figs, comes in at 5.488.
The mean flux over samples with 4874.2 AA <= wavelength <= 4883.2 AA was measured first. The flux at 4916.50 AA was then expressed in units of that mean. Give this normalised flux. 0.88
